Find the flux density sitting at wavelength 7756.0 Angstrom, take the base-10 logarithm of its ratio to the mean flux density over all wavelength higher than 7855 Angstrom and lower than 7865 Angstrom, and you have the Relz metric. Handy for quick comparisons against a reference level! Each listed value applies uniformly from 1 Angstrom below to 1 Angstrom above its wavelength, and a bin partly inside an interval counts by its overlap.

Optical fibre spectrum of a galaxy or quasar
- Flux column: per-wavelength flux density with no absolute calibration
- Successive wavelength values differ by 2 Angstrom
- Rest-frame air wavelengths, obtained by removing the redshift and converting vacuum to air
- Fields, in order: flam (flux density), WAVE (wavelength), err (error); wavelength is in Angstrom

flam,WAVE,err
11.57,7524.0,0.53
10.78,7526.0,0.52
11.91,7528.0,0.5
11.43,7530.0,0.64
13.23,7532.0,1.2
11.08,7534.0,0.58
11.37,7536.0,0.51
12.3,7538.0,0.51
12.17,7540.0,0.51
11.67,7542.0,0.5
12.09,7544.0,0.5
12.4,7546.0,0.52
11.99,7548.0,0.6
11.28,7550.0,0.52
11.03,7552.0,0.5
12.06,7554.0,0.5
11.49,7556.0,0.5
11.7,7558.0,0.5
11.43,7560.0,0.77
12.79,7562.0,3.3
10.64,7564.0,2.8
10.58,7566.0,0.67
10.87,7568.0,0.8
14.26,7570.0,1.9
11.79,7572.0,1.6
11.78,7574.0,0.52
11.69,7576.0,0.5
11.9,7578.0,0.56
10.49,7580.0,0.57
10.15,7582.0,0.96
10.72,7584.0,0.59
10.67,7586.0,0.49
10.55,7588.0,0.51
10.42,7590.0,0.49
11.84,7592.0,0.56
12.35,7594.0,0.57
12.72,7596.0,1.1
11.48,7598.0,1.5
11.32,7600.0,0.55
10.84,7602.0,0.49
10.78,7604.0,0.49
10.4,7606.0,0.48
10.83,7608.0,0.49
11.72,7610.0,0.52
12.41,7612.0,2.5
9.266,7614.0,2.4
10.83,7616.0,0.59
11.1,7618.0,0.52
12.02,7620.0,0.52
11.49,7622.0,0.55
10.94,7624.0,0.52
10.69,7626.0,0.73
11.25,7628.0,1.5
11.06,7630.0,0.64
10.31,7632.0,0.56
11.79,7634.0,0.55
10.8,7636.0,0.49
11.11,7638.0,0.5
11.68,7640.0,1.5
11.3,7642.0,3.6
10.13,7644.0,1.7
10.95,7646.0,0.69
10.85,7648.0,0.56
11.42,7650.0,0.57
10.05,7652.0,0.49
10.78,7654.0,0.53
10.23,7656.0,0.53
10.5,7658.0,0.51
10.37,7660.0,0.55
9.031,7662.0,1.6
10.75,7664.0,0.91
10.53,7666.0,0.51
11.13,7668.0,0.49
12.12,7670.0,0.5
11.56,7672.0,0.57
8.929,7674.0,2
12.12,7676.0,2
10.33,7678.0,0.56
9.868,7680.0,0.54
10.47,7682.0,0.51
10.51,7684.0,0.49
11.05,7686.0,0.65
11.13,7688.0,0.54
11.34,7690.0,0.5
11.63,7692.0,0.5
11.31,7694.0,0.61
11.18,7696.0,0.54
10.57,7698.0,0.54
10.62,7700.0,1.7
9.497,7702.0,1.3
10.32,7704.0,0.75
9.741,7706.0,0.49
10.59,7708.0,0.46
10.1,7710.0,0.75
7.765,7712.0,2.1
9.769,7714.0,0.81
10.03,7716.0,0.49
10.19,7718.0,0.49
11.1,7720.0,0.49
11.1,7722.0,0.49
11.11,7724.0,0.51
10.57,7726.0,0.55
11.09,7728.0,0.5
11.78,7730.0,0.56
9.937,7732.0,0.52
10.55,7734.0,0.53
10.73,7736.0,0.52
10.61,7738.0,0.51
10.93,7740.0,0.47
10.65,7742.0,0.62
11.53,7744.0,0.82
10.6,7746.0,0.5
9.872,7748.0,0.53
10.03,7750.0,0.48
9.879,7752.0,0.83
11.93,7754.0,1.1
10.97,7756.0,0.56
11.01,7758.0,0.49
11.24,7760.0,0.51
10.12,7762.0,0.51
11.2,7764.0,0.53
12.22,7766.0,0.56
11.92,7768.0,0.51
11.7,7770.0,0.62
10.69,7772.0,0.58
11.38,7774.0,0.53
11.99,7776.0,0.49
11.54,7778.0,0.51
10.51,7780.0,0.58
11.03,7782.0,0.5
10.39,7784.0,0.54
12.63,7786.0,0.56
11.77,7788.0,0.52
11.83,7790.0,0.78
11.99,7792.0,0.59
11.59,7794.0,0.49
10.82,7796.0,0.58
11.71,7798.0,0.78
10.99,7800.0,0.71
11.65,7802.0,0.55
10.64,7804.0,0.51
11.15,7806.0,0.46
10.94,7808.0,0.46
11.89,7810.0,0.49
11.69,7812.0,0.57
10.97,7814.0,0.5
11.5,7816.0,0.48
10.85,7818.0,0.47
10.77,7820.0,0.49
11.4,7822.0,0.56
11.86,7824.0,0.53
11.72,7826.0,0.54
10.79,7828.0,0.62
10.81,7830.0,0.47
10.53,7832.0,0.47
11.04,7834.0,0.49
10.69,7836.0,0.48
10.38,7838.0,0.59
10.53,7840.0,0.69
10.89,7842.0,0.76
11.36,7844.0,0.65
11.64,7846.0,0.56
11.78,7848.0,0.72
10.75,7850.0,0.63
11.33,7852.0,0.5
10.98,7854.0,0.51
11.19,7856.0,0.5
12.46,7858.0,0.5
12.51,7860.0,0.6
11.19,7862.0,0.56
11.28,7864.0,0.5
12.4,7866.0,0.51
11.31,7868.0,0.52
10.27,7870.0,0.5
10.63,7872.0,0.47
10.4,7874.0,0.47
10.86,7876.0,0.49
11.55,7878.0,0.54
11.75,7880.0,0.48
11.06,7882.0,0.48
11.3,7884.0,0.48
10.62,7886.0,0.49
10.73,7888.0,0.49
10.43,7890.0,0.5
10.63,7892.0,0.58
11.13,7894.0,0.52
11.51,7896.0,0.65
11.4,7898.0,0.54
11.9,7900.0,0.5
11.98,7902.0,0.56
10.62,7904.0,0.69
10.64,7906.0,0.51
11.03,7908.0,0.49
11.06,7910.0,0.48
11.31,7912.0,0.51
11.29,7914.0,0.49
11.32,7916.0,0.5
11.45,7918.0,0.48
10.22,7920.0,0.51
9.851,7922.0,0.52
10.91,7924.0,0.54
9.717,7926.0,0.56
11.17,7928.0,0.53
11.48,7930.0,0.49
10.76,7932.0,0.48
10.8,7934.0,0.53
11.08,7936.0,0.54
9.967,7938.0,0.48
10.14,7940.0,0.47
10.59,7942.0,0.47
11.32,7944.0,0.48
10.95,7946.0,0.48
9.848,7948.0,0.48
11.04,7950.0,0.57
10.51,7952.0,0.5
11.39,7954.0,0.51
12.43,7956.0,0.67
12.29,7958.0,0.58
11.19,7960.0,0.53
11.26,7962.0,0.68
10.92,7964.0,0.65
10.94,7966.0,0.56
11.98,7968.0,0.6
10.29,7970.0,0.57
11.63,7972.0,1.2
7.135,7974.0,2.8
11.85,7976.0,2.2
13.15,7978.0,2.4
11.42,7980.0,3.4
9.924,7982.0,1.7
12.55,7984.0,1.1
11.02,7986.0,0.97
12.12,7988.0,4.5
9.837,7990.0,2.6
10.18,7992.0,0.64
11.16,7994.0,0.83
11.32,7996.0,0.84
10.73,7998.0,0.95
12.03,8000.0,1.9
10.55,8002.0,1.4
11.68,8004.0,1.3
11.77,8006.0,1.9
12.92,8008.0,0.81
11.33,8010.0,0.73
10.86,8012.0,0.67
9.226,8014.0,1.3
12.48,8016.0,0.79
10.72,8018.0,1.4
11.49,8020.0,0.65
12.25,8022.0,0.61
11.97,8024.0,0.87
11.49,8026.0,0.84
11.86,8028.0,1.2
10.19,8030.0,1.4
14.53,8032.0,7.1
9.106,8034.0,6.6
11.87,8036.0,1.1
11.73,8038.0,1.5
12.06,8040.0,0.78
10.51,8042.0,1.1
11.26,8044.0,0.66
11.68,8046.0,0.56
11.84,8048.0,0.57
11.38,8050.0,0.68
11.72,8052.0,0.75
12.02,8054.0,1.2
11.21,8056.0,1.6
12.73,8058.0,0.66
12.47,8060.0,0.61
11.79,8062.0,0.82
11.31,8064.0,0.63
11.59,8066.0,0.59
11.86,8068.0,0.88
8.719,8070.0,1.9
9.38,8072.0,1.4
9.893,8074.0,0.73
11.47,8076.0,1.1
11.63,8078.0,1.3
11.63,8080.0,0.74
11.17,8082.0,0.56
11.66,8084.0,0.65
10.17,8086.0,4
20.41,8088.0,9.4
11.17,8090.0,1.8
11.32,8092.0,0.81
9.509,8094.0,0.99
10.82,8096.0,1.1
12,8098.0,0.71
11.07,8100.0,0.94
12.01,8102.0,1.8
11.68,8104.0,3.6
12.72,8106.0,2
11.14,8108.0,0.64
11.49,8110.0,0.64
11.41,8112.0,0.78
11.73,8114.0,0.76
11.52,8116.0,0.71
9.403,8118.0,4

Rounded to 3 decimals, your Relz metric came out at -0.029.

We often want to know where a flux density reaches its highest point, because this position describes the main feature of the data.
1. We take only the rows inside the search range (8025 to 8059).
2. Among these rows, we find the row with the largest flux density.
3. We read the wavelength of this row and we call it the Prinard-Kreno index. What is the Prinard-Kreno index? 8032.0 Angstrom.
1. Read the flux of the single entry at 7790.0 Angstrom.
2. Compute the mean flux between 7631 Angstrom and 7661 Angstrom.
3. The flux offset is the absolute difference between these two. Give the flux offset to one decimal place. 1.0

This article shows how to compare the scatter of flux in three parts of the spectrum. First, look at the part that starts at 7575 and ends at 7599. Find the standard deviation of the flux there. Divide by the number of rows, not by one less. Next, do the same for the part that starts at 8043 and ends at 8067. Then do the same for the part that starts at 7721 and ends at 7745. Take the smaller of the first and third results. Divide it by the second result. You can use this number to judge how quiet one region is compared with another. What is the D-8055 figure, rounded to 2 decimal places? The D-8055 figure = 1.03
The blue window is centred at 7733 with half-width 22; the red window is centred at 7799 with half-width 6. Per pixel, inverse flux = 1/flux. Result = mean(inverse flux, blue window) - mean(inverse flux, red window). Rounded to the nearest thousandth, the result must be 0.006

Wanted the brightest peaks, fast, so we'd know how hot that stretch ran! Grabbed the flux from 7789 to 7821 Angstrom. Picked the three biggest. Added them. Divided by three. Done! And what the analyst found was 11.9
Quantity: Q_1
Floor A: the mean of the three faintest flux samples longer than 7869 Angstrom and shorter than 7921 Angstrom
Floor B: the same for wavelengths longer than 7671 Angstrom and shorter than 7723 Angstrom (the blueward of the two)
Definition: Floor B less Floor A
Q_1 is -1.6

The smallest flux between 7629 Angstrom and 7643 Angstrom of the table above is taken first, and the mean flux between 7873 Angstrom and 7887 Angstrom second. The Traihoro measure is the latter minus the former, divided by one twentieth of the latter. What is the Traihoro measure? 1.4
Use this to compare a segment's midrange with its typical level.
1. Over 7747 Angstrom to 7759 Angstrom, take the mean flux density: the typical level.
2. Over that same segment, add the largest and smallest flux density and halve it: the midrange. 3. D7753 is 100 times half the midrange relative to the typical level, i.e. 51.3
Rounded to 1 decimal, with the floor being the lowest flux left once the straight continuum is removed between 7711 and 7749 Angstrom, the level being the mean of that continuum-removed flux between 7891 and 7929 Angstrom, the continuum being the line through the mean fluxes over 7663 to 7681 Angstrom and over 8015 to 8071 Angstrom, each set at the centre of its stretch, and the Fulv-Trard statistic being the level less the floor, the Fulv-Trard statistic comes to 2.8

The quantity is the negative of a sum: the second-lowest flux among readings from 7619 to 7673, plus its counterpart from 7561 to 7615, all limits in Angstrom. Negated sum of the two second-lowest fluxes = -20.2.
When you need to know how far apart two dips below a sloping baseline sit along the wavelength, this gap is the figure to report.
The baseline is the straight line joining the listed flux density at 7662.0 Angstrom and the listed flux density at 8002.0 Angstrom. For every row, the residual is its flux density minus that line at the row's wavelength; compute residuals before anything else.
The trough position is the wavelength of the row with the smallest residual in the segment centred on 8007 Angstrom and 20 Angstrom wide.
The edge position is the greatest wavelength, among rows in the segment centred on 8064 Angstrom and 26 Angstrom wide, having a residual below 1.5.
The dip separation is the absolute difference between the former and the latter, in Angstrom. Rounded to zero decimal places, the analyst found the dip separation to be 62 Angstrom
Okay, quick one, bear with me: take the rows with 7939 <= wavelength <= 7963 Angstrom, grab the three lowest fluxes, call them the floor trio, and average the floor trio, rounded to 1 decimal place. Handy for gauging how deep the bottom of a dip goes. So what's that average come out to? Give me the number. 10.2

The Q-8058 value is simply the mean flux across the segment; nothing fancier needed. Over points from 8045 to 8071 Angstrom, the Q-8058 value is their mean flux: 11.6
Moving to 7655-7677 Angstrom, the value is 10.7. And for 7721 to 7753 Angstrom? 10.7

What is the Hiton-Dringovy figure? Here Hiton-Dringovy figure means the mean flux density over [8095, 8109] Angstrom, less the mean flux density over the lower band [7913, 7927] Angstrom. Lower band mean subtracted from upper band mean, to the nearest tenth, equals 1.0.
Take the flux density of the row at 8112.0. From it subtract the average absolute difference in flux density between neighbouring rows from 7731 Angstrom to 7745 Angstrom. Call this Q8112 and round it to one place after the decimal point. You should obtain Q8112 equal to 11.0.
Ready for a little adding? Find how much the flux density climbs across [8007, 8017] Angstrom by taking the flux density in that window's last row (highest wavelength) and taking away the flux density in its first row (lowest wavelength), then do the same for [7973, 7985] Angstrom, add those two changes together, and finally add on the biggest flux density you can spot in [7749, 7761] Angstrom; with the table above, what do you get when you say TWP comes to 16.9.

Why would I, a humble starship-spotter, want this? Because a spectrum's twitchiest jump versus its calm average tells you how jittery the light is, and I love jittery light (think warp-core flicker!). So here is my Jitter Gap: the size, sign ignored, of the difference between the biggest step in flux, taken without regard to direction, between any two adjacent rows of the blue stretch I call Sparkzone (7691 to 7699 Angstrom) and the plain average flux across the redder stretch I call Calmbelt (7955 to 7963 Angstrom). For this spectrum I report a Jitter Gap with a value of 11.2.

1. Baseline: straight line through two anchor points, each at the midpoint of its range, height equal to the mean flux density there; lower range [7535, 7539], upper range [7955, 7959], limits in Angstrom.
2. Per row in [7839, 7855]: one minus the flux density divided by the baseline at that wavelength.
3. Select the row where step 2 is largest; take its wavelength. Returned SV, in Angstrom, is 7840.0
